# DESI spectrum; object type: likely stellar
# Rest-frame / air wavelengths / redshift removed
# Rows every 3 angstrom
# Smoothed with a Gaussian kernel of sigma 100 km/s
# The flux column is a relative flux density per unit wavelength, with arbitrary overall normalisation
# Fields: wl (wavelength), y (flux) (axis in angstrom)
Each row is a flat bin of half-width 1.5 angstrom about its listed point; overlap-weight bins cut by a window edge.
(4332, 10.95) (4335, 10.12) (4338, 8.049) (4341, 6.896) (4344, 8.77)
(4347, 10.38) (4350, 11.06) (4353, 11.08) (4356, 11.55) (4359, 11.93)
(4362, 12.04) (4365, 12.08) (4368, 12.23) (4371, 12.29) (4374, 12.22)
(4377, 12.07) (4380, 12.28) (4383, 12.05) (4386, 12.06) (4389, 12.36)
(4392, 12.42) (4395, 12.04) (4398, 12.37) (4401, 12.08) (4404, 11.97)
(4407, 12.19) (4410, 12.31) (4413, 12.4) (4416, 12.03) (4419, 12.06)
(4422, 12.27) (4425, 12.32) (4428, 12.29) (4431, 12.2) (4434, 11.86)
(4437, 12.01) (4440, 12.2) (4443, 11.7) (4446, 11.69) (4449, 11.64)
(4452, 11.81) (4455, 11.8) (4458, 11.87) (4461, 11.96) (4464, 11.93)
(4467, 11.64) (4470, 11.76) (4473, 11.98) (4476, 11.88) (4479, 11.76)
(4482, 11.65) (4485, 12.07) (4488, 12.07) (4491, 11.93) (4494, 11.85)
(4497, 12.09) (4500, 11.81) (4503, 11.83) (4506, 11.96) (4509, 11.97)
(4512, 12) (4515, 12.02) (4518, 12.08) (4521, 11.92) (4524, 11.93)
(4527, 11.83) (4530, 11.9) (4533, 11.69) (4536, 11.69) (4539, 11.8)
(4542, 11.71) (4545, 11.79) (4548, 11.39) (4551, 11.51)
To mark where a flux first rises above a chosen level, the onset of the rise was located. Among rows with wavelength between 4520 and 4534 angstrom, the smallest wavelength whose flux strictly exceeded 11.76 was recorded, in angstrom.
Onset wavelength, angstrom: 4521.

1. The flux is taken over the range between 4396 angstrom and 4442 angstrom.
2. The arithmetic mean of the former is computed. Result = 12.2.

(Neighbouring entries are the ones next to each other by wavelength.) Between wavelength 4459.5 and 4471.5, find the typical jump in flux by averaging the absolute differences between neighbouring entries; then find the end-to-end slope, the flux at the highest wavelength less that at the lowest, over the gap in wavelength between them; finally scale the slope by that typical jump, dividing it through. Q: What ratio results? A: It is -0.152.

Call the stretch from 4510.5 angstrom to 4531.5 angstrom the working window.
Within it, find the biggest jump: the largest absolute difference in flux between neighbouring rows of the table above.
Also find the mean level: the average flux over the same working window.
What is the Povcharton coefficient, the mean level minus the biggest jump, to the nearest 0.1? 11.8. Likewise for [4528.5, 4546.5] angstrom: 11.6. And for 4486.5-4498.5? 11.7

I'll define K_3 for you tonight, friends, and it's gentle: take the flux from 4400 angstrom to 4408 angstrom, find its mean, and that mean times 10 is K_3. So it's 121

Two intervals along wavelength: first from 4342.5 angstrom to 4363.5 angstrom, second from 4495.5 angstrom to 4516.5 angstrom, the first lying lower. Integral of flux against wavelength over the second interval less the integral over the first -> 21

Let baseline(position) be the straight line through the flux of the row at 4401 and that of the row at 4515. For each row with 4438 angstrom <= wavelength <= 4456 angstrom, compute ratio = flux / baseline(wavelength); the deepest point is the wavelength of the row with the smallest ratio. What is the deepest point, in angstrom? 4449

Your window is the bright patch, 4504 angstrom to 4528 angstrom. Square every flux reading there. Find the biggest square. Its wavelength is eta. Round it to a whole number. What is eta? 4518 angstrom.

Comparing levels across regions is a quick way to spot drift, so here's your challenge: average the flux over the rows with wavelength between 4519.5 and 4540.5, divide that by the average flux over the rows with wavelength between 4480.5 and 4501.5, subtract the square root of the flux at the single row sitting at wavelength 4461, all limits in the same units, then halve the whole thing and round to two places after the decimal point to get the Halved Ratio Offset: -1.23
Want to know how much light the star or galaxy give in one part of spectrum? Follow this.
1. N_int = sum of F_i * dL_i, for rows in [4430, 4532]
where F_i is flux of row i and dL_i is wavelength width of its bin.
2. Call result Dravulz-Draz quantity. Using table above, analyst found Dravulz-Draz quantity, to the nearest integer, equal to 1214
